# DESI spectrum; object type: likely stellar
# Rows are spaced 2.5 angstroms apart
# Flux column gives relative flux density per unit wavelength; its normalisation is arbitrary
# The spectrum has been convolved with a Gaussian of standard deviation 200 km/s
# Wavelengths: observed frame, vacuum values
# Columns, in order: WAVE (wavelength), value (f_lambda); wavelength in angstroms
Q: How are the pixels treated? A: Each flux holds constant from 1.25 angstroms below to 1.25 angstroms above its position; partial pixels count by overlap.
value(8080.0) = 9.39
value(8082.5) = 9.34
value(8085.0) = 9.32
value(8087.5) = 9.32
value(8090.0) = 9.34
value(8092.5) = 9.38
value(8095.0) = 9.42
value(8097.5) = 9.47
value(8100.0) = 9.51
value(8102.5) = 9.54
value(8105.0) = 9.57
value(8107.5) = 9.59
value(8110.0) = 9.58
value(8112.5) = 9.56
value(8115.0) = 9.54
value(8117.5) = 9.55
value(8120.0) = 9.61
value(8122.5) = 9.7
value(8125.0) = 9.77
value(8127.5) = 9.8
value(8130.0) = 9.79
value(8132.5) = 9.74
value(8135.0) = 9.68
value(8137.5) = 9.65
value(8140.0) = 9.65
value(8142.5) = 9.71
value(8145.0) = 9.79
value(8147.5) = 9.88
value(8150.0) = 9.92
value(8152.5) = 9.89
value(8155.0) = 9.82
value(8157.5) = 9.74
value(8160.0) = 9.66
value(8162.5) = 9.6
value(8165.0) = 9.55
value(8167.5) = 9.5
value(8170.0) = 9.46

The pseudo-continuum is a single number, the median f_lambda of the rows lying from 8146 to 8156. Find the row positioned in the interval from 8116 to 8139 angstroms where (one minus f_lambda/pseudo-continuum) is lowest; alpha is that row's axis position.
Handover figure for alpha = 8127.5 angstroms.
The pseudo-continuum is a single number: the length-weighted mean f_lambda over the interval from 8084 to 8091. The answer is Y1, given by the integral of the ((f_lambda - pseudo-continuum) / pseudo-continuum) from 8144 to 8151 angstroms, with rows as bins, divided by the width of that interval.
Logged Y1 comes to 0.058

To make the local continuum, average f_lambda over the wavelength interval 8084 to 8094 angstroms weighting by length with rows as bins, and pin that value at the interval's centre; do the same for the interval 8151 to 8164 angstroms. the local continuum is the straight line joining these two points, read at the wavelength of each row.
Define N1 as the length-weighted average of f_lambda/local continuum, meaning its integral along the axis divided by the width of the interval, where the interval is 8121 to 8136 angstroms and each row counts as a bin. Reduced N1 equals 1.02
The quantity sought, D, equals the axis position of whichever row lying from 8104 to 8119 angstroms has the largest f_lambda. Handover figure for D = 8107.5 angstroms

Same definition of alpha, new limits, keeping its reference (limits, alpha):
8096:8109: 8107.5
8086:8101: 8100.0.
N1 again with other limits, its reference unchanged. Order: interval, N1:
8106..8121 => 1.01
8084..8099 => 1.00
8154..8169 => 0.99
